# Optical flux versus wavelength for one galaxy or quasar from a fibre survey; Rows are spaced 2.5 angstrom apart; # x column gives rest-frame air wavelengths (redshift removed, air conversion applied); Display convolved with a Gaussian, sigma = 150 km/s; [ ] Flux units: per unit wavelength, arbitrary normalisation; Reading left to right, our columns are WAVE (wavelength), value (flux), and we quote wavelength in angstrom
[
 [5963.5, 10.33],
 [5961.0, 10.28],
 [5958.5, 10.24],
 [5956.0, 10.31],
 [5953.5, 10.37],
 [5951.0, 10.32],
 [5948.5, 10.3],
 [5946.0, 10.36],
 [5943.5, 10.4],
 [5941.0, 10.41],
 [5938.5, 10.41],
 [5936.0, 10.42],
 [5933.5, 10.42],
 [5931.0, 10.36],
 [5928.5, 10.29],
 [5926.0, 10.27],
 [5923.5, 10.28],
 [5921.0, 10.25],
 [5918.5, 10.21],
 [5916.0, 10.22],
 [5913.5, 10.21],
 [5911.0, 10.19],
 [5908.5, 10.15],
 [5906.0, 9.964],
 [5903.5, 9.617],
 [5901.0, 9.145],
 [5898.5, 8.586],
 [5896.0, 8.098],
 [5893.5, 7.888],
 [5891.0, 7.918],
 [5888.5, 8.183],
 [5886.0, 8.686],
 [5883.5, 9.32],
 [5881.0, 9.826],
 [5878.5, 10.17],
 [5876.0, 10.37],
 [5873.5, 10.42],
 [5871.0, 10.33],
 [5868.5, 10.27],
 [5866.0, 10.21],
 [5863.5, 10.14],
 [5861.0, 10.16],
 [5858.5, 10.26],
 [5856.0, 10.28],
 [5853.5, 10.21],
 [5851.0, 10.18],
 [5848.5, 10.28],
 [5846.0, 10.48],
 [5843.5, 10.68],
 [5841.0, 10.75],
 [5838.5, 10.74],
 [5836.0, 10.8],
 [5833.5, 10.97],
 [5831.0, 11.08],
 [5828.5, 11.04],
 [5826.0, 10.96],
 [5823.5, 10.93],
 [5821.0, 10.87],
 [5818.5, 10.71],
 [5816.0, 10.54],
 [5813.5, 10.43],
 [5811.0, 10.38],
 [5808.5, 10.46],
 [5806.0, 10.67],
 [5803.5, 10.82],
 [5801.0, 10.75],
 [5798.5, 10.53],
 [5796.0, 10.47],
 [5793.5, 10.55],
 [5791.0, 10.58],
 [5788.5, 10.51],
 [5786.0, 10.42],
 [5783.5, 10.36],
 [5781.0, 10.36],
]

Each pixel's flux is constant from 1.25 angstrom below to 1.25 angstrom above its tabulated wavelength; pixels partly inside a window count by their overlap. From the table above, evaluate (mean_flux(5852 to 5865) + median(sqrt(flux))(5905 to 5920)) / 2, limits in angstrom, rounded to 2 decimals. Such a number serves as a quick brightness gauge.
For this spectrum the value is 6.70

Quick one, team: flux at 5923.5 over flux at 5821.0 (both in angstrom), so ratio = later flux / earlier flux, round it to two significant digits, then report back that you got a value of 0.95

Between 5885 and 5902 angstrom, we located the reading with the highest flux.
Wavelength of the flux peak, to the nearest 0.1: 5901.0 angstrom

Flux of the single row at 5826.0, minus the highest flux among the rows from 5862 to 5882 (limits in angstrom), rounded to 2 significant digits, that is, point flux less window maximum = 0.54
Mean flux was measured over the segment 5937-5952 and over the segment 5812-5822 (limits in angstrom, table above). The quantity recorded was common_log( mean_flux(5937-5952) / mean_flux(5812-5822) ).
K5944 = -0.011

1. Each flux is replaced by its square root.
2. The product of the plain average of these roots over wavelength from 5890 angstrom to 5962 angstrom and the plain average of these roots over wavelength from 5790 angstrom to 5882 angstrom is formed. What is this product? 10.2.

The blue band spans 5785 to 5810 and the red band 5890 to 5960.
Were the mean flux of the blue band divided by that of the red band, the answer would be 1.07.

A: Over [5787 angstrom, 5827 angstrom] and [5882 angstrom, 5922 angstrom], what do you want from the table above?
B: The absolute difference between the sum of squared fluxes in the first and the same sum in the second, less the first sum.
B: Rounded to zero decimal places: -1394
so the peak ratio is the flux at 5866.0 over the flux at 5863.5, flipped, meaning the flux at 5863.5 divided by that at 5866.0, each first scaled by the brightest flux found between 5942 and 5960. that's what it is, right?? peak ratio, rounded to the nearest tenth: 1.0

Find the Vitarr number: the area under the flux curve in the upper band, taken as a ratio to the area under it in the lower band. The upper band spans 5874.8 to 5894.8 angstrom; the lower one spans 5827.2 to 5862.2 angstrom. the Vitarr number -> 0.49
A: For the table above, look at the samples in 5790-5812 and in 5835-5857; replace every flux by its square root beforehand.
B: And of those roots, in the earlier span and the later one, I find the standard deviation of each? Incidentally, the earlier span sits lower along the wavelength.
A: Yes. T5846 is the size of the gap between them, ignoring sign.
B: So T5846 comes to 0.02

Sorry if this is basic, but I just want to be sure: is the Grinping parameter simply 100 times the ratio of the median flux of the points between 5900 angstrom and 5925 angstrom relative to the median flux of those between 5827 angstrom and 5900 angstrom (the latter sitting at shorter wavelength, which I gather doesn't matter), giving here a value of 99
